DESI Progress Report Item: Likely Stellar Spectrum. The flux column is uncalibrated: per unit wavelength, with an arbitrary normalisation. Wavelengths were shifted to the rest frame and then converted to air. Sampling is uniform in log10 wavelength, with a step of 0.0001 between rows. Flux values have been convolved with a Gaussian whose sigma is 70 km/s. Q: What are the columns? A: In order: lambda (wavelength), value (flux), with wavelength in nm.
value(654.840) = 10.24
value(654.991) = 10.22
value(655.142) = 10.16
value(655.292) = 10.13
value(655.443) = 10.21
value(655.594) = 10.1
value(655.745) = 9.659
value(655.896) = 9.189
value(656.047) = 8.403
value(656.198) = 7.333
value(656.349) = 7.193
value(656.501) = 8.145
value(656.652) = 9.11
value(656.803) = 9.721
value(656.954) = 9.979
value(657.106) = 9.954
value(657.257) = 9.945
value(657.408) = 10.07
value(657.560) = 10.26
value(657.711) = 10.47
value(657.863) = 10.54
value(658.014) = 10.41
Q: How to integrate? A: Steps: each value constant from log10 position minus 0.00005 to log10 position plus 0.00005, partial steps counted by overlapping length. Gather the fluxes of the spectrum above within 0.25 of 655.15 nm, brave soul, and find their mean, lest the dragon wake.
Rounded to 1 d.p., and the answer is 10.2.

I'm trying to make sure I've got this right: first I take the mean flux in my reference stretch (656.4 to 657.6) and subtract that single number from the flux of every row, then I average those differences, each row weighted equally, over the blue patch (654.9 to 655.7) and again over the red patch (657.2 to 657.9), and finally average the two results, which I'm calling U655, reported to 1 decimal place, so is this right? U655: 0.6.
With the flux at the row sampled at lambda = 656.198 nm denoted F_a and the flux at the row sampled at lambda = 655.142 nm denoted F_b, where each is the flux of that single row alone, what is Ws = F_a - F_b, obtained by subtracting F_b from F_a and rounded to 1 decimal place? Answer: -2.8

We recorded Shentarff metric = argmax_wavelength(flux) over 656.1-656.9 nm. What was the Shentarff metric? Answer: 656.803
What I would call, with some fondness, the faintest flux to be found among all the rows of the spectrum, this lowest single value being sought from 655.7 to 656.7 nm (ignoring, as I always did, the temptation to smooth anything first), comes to 7.193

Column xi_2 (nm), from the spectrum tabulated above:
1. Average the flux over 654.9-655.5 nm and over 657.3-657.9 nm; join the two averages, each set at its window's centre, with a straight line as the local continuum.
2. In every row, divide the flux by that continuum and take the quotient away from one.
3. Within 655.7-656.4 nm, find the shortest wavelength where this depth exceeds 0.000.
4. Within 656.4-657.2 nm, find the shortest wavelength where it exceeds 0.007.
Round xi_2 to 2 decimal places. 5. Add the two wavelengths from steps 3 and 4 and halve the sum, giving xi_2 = 656.12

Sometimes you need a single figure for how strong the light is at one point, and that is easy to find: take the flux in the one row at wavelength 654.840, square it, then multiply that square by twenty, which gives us 2097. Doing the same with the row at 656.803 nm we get 1890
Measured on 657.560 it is 2105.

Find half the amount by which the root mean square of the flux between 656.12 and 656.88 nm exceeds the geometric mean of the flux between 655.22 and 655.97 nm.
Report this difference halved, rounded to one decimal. -0.7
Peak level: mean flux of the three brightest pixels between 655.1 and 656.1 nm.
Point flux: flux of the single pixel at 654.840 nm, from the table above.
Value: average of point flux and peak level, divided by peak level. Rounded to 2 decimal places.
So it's 1.00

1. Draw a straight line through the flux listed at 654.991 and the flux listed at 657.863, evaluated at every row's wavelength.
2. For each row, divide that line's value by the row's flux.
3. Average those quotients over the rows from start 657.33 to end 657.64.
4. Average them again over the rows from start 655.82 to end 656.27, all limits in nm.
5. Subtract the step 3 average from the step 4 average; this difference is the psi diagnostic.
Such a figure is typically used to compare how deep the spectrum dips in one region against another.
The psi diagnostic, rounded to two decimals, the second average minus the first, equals 0.22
